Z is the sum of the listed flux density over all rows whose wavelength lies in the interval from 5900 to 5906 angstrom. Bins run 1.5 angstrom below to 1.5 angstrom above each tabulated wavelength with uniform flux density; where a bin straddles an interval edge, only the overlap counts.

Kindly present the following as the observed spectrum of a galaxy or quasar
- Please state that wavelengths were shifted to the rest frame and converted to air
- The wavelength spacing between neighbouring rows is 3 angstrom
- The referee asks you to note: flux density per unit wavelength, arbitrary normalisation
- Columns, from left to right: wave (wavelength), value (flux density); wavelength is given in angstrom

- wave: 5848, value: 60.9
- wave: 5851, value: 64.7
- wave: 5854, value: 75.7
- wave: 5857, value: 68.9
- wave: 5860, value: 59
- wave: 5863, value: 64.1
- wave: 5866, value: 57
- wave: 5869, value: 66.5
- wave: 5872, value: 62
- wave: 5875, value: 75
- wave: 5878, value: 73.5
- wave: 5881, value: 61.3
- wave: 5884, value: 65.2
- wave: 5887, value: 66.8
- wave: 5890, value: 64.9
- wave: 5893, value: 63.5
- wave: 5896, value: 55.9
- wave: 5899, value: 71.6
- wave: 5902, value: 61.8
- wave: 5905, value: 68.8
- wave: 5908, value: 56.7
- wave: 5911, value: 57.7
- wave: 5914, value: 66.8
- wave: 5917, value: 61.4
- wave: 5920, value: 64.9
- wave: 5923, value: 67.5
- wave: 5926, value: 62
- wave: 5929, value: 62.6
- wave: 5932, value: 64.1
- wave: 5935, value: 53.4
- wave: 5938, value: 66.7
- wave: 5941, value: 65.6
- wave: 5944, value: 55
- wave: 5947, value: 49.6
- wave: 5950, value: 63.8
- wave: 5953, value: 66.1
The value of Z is 131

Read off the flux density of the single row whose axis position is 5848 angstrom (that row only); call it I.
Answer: 60.9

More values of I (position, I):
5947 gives 49.6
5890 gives 64.9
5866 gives 57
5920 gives 64.9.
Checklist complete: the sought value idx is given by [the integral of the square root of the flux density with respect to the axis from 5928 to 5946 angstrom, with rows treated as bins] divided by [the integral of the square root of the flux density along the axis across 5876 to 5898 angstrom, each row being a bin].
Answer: 0.8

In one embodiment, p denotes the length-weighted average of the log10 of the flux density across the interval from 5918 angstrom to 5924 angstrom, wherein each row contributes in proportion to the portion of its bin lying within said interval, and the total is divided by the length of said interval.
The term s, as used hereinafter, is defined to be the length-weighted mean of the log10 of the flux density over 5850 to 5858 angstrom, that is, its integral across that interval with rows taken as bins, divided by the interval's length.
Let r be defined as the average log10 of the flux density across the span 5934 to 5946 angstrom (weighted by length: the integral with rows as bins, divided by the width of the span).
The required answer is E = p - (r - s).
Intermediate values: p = 1.82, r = 1.78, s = 1.85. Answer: 1.89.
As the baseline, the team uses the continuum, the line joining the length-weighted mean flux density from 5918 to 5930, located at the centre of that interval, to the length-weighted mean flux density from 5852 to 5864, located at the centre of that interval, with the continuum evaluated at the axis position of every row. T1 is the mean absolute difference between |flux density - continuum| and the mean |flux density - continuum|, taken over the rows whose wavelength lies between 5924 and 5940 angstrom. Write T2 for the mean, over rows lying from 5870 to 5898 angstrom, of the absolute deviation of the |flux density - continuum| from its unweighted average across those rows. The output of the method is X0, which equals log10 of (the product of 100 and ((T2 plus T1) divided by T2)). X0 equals 2.29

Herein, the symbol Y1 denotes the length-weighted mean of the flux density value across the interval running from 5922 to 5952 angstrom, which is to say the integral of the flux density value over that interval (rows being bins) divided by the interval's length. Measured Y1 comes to 61.0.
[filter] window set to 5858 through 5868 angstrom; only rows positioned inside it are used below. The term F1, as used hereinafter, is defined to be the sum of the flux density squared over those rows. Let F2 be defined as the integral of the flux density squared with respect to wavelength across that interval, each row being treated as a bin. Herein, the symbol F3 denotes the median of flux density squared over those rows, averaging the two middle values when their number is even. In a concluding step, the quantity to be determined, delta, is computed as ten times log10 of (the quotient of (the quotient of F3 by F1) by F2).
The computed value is -50.6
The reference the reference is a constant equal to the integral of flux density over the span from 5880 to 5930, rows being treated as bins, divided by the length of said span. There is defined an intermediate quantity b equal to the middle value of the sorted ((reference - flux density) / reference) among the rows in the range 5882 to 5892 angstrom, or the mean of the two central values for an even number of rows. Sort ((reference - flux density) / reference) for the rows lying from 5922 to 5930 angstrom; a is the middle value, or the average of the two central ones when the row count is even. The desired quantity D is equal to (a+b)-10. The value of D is -10.0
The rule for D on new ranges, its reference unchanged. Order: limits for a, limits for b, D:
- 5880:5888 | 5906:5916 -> -9.9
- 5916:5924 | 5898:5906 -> -10.1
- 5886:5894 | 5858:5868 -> -10.0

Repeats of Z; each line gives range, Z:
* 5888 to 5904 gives 318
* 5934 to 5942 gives 186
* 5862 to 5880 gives 398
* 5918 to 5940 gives 441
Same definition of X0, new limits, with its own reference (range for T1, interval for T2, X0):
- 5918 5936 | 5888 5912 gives 2.29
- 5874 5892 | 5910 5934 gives 2.49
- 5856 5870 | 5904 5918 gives 2.41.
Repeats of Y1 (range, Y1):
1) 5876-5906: 65.4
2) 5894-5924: 63.2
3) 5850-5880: 66.6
